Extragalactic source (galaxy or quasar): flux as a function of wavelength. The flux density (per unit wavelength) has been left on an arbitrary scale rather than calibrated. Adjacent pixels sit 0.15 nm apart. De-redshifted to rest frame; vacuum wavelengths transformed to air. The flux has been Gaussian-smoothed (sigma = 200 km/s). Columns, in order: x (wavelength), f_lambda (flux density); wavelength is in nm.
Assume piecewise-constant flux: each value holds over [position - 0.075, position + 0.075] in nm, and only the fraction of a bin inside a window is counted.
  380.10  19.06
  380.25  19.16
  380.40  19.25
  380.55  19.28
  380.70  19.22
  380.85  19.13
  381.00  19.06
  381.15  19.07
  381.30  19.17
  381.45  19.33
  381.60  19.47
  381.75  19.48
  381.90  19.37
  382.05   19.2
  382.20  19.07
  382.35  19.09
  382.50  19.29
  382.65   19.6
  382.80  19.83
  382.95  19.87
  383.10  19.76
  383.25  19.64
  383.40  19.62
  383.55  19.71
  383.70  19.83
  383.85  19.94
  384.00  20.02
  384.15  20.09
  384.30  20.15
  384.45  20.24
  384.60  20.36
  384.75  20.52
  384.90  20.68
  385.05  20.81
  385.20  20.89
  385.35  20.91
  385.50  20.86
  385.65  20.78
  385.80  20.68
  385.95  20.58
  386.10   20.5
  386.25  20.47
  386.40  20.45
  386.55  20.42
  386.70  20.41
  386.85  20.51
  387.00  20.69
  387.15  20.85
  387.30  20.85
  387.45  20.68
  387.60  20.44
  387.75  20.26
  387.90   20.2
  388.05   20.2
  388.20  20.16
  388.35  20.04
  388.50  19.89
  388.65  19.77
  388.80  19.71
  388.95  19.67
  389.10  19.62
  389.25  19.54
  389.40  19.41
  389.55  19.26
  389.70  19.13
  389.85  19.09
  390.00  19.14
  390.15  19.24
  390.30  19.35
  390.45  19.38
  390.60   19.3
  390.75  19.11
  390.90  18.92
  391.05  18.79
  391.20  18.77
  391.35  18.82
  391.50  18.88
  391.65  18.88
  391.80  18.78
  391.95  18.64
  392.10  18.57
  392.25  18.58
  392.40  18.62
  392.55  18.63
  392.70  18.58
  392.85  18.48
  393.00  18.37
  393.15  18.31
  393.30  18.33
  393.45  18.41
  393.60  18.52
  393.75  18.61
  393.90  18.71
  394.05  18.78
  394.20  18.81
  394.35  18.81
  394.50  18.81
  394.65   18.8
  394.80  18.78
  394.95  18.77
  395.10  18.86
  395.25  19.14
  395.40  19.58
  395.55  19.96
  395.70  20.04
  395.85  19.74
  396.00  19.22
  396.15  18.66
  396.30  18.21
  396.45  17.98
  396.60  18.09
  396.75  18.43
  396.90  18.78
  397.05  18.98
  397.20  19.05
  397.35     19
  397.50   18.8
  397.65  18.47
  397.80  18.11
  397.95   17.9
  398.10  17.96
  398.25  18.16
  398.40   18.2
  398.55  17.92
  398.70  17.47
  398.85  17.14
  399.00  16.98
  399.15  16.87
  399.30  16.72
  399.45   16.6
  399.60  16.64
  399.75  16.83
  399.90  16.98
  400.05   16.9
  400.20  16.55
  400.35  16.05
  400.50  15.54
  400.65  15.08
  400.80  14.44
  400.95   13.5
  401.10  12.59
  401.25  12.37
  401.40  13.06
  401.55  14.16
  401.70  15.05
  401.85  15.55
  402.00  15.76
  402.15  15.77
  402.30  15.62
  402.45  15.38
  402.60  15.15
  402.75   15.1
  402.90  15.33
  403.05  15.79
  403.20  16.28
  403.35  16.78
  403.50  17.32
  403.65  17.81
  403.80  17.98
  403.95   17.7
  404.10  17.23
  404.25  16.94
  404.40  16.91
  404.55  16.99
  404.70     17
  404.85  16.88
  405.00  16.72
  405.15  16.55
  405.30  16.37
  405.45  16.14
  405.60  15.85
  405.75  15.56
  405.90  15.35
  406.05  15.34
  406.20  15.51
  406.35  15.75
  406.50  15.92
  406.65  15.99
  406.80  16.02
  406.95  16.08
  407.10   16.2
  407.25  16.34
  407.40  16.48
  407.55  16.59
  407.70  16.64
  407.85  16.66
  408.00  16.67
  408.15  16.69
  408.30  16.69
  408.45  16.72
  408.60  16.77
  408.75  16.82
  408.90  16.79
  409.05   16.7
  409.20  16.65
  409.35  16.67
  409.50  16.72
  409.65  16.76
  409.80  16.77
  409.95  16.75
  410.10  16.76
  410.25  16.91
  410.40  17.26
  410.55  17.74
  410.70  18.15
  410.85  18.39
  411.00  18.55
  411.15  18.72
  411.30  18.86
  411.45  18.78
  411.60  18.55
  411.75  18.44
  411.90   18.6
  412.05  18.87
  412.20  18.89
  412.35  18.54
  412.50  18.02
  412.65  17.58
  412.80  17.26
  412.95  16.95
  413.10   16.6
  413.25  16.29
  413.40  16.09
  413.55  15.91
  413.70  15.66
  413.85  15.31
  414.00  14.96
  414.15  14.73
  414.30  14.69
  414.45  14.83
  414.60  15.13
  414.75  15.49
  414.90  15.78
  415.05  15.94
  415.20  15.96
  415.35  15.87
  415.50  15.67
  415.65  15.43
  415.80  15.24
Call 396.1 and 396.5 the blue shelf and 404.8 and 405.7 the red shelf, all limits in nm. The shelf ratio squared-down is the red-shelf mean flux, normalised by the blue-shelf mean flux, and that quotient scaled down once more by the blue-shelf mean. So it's 0.049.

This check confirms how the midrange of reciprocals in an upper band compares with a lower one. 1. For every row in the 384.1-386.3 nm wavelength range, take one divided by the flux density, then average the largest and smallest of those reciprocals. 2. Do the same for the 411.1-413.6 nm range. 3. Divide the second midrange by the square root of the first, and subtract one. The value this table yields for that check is -0.738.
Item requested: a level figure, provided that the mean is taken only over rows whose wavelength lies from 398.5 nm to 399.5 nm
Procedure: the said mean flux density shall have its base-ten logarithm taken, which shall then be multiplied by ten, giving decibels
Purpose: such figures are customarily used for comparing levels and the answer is 12.3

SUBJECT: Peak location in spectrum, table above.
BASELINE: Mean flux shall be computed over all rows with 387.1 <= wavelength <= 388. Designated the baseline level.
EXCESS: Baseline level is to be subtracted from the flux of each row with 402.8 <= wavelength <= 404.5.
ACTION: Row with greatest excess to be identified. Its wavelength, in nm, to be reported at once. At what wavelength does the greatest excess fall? 403.80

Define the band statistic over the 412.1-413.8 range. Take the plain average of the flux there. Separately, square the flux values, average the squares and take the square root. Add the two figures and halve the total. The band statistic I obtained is 17.1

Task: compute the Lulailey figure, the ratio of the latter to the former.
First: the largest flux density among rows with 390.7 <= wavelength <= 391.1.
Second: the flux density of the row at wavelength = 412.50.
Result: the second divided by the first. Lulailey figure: 0.94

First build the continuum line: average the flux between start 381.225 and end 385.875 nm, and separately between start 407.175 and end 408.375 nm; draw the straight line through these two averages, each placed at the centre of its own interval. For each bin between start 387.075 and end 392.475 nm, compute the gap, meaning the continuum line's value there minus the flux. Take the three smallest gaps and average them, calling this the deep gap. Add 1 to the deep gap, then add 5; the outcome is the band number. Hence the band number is 4.6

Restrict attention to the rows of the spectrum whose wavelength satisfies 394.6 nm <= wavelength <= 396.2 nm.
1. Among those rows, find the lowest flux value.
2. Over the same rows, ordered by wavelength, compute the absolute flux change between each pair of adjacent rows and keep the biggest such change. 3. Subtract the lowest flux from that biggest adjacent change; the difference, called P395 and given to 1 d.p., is -18.1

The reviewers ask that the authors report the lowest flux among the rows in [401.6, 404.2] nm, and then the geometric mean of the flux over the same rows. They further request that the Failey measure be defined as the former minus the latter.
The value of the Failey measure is -1.13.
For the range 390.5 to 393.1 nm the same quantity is -0.38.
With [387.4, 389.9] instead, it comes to -0.73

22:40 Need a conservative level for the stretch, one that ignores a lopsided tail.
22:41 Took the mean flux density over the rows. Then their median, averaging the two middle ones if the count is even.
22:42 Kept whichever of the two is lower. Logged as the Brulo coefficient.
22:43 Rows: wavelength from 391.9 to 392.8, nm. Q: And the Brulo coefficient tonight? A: 18.6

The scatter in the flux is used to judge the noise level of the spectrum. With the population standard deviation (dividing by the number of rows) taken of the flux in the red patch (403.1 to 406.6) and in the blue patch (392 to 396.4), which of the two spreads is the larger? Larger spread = 0.8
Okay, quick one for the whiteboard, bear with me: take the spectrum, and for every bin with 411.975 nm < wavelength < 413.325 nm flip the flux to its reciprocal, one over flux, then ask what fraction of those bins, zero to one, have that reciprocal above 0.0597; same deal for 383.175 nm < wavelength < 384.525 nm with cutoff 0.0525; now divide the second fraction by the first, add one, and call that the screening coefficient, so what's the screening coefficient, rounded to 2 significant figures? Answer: 1.0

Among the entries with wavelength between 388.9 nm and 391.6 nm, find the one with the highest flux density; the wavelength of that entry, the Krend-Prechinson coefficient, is 388.95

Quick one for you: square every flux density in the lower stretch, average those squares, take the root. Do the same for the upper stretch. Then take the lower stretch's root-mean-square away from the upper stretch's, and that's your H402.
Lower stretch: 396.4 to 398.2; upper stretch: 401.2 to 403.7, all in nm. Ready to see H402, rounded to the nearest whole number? -3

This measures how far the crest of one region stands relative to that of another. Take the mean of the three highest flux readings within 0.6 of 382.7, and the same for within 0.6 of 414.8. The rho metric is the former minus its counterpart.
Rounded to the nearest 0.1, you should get 3.9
